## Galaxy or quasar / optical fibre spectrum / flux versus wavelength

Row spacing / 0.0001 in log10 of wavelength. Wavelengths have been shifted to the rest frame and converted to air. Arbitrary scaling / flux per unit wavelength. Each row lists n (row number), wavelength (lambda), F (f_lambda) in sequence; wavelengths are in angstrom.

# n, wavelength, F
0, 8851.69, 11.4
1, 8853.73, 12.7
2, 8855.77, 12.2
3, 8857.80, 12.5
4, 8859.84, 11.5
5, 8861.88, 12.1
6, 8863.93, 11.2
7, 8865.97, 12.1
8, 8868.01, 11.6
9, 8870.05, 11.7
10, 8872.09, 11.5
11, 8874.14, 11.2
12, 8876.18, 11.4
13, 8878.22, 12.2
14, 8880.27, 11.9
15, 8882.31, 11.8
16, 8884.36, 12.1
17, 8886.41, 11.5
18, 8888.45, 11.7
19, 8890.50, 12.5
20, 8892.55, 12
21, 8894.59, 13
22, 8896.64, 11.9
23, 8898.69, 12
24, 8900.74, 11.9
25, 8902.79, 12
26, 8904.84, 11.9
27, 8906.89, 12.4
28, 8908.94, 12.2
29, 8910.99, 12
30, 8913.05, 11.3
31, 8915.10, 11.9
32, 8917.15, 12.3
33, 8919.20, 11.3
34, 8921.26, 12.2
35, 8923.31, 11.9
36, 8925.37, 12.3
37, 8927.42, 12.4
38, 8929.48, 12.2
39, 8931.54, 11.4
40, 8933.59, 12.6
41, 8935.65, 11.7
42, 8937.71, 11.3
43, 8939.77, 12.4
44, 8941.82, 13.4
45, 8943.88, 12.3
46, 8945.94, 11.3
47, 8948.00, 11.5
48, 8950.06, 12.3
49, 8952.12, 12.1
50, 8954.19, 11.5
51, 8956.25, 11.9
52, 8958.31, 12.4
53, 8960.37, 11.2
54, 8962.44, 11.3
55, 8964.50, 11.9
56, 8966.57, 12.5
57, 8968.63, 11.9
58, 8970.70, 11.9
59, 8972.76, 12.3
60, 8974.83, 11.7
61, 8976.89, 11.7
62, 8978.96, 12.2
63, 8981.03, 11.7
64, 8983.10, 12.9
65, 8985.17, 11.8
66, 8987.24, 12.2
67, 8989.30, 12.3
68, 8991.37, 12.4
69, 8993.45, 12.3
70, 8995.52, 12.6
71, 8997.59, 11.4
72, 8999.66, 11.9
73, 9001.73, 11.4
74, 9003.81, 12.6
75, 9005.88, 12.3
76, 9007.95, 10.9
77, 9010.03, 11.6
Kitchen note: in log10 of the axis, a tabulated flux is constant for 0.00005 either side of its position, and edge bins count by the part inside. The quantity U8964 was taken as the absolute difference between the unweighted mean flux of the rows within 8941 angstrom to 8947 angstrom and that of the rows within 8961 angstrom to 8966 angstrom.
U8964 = 0.7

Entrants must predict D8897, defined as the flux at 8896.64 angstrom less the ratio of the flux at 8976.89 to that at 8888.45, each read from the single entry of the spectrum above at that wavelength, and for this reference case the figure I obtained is 10.9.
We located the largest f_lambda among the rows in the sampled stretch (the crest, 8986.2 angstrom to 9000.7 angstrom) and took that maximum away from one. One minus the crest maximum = -11.6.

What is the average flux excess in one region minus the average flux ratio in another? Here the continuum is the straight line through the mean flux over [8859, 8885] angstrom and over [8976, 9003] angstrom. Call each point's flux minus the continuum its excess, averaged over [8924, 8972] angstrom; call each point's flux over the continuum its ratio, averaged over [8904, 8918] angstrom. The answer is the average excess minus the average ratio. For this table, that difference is -0.97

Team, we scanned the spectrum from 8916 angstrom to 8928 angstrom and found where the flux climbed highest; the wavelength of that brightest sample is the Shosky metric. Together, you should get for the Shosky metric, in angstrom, 8927.42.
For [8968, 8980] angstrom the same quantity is 8972.76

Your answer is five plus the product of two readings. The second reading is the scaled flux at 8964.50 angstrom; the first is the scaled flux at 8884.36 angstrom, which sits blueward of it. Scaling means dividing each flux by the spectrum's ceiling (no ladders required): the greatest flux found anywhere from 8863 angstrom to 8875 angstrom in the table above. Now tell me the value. 5.98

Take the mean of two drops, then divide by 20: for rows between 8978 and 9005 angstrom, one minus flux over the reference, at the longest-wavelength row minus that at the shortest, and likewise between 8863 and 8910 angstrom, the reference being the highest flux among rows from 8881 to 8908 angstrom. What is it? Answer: -0.0027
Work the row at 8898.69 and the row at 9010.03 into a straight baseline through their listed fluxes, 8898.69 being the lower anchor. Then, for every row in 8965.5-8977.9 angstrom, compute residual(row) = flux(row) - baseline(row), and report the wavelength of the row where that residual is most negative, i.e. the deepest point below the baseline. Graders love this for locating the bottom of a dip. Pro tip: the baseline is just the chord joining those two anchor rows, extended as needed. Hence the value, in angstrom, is 8974.83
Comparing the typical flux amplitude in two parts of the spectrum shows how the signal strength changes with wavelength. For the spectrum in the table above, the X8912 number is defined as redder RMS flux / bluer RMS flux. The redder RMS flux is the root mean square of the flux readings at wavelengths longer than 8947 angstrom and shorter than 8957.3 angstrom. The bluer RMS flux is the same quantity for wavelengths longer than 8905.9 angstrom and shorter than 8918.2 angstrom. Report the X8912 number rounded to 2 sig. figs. 0.99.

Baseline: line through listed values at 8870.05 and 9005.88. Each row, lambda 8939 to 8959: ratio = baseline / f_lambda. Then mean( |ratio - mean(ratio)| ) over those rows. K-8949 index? 0.0377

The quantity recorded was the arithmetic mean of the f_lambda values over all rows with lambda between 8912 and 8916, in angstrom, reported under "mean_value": 11.6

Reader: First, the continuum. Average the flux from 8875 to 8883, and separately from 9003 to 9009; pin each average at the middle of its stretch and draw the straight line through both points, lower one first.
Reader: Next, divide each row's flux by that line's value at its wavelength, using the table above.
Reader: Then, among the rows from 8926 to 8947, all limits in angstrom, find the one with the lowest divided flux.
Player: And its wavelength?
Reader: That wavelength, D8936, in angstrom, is 8945.94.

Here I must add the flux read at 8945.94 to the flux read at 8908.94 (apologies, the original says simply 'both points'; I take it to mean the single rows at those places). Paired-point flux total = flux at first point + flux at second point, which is 23.5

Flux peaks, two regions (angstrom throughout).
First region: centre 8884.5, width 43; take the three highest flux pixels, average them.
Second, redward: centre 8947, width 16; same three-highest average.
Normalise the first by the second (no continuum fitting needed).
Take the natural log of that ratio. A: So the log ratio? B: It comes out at -0.01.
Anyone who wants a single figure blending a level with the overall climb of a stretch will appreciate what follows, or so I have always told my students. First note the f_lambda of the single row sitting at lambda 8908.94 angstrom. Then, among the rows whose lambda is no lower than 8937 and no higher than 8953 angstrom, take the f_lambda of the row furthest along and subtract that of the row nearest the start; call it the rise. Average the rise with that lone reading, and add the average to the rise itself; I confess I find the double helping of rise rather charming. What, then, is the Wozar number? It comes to 7.3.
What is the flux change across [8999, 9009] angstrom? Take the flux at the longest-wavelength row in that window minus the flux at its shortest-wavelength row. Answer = -1.0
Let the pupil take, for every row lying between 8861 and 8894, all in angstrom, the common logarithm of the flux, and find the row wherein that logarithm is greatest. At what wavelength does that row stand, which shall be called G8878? 8890.50 angstrom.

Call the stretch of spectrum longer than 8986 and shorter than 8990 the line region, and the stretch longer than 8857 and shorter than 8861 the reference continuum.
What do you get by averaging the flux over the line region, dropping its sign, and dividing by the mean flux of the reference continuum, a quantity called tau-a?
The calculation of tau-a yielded 1.02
